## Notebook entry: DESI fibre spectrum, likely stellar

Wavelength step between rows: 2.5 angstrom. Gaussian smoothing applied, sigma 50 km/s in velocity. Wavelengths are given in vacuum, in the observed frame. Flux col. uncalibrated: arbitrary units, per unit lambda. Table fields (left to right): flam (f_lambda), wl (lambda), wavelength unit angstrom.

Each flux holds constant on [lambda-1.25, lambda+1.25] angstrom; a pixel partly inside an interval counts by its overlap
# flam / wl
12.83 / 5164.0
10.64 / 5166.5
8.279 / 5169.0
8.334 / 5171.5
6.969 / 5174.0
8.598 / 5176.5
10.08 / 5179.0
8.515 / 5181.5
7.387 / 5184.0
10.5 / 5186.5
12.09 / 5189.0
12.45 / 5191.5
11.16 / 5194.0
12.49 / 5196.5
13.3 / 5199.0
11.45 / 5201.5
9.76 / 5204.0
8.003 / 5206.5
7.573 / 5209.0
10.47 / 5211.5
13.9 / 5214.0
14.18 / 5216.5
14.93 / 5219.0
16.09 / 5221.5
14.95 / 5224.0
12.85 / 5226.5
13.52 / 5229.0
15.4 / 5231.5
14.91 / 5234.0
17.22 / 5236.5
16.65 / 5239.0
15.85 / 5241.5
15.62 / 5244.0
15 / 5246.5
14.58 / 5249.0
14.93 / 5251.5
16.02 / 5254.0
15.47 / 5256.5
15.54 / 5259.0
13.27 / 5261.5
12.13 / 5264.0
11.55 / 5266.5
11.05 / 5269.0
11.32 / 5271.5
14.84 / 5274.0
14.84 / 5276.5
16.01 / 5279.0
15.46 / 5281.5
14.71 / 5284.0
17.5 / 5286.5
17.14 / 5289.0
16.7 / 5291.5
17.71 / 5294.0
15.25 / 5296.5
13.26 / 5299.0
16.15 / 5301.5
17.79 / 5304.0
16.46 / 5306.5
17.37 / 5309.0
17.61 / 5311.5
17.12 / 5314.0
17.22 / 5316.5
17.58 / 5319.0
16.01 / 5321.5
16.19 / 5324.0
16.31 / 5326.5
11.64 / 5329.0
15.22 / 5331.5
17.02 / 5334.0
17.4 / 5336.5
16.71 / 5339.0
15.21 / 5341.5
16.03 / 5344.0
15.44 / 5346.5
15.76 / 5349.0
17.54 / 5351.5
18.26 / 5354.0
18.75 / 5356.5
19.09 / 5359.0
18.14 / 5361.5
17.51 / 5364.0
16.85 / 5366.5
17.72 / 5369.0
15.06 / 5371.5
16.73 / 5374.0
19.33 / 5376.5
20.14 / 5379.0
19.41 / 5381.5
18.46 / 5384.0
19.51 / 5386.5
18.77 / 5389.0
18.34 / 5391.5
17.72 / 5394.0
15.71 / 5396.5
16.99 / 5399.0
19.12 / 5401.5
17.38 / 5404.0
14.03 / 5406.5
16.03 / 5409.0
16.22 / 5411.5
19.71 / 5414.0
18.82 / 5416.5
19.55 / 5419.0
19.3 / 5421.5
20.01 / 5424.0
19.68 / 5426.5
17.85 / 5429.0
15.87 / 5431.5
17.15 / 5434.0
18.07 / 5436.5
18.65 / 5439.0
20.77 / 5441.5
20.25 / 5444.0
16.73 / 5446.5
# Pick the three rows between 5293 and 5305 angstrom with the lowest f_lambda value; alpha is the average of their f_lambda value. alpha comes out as 14.9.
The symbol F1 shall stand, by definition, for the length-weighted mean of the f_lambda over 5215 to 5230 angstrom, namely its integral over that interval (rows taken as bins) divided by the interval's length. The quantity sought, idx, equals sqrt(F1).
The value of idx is 3.80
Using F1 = 14.4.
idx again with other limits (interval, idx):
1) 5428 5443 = 4.25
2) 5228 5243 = 3.95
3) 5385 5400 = 4.23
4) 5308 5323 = 4.14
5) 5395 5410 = 4.07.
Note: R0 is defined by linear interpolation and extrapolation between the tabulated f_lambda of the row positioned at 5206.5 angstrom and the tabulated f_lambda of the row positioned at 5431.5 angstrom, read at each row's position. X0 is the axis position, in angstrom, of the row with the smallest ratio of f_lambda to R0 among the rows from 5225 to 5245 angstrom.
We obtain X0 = 5226.5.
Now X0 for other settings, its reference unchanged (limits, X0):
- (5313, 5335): 5329.0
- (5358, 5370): 5366.5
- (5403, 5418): 5406.5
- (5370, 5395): 5371.5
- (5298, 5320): 5299.0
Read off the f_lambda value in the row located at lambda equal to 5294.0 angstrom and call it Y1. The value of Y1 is 17.71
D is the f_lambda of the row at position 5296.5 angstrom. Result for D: 15.25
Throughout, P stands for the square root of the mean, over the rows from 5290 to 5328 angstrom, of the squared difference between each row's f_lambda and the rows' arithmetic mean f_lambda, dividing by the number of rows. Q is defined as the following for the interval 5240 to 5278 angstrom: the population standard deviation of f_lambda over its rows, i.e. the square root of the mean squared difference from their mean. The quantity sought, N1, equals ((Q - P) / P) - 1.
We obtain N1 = -0.51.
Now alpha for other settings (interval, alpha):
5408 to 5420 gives 17.0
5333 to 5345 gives 16.0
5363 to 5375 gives 16.2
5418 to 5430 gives 18.9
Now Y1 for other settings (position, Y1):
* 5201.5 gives 11.45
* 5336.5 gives 17.4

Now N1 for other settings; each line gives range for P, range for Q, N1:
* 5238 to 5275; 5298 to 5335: -1.09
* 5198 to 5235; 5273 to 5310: -1.51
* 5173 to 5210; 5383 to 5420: -1.20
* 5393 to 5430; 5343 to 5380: -1.16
